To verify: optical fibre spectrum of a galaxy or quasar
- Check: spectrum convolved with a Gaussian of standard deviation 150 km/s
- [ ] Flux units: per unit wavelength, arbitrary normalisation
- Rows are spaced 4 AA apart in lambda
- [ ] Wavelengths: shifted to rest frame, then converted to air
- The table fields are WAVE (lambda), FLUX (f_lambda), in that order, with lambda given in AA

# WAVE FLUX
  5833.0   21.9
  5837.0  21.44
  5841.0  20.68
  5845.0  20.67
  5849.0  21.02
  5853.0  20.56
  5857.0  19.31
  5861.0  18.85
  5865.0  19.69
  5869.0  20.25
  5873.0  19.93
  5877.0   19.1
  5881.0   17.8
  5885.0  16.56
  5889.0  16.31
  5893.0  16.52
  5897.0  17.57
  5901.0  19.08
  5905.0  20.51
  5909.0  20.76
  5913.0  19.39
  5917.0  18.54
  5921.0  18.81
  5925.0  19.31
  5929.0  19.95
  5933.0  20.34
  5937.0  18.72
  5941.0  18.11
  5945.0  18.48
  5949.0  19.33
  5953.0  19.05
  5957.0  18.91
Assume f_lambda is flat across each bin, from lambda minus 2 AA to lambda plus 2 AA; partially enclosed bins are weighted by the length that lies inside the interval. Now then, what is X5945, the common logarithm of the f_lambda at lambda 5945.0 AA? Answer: 1.27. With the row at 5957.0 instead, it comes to 1.28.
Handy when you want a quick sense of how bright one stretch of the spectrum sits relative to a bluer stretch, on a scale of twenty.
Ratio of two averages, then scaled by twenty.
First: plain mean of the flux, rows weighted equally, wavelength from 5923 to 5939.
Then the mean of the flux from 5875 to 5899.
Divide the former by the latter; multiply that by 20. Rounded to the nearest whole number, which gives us 23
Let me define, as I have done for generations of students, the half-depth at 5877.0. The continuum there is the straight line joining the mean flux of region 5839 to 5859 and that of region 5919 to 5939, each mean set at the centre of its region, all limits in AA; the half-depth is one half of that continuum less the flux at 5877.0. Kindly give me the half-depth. 0.5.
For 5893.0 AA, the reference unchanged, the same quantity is 1.7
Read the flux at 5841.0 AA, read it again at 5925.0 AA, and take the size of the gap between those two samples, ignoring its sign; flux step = 1.4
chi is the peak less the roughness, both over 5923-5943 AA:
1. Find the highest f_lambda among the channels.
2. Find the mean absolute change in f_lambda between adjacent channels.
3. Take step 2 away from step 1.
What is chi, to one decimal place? 19.5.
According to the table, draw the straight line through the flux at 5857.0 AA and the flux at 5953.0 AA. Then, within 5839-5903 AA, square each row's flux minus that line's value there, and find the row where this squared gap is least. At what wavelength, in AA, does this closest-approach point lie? 5857.0 AA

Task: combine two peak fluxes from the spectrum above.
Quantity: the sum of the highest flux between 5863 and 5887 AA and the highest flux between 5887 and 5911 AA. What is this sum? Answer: 41.0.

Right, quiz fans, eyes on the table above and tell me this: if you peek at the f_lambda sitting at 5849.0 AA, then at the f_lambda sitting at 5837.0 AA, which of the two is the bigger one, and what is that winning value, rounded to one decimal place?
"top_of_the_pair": 21.4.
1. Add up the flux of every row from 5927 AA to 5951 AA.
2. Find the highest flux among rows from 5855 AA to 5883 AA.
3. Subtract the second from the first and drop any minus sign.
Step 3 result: 95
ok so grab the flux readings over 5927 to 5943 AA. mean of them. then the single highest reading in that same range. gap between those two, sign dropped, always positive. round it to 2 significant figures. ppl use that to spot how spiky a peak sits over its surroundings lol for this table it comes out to 1.1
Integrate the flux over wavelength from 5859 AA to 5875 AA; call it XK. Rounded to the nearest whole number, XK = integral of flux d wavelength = 315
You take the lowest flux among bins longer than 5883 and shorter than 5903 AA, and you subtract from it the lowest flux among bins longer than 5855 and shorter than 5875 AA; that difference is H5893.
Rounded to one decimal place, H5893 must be -2.5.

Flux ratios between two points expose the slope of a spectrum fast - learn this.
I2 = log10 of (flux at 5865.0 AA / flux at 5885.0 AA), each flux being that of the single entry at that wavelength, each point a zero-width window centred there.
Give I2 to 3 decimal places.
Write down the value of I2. 0.075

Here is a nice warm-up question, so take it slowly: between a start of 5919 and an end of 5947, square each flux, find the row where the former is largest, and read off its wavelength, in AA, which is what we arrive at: 5933.0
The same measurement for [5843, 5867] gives 5849.0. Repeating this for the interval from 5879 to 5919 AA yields 5909.0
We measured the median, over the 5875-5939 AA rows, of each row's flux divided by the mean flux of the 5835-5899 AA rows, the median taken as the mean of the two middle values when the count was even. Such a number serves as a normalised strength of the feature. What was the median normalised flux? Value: 0.99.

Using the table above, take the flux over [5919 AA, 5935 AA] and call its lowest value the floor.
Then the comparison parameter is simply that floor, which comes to 18.81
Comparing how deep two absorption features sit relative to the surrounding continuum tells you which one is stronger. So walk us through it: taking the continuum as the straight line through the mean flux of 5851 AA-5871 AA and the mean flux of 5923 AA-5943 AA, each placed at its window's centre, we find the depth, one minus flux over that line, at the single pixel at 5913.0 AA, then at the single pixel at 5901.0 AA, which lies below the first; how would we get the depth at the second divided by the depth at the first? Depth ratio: 20.2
